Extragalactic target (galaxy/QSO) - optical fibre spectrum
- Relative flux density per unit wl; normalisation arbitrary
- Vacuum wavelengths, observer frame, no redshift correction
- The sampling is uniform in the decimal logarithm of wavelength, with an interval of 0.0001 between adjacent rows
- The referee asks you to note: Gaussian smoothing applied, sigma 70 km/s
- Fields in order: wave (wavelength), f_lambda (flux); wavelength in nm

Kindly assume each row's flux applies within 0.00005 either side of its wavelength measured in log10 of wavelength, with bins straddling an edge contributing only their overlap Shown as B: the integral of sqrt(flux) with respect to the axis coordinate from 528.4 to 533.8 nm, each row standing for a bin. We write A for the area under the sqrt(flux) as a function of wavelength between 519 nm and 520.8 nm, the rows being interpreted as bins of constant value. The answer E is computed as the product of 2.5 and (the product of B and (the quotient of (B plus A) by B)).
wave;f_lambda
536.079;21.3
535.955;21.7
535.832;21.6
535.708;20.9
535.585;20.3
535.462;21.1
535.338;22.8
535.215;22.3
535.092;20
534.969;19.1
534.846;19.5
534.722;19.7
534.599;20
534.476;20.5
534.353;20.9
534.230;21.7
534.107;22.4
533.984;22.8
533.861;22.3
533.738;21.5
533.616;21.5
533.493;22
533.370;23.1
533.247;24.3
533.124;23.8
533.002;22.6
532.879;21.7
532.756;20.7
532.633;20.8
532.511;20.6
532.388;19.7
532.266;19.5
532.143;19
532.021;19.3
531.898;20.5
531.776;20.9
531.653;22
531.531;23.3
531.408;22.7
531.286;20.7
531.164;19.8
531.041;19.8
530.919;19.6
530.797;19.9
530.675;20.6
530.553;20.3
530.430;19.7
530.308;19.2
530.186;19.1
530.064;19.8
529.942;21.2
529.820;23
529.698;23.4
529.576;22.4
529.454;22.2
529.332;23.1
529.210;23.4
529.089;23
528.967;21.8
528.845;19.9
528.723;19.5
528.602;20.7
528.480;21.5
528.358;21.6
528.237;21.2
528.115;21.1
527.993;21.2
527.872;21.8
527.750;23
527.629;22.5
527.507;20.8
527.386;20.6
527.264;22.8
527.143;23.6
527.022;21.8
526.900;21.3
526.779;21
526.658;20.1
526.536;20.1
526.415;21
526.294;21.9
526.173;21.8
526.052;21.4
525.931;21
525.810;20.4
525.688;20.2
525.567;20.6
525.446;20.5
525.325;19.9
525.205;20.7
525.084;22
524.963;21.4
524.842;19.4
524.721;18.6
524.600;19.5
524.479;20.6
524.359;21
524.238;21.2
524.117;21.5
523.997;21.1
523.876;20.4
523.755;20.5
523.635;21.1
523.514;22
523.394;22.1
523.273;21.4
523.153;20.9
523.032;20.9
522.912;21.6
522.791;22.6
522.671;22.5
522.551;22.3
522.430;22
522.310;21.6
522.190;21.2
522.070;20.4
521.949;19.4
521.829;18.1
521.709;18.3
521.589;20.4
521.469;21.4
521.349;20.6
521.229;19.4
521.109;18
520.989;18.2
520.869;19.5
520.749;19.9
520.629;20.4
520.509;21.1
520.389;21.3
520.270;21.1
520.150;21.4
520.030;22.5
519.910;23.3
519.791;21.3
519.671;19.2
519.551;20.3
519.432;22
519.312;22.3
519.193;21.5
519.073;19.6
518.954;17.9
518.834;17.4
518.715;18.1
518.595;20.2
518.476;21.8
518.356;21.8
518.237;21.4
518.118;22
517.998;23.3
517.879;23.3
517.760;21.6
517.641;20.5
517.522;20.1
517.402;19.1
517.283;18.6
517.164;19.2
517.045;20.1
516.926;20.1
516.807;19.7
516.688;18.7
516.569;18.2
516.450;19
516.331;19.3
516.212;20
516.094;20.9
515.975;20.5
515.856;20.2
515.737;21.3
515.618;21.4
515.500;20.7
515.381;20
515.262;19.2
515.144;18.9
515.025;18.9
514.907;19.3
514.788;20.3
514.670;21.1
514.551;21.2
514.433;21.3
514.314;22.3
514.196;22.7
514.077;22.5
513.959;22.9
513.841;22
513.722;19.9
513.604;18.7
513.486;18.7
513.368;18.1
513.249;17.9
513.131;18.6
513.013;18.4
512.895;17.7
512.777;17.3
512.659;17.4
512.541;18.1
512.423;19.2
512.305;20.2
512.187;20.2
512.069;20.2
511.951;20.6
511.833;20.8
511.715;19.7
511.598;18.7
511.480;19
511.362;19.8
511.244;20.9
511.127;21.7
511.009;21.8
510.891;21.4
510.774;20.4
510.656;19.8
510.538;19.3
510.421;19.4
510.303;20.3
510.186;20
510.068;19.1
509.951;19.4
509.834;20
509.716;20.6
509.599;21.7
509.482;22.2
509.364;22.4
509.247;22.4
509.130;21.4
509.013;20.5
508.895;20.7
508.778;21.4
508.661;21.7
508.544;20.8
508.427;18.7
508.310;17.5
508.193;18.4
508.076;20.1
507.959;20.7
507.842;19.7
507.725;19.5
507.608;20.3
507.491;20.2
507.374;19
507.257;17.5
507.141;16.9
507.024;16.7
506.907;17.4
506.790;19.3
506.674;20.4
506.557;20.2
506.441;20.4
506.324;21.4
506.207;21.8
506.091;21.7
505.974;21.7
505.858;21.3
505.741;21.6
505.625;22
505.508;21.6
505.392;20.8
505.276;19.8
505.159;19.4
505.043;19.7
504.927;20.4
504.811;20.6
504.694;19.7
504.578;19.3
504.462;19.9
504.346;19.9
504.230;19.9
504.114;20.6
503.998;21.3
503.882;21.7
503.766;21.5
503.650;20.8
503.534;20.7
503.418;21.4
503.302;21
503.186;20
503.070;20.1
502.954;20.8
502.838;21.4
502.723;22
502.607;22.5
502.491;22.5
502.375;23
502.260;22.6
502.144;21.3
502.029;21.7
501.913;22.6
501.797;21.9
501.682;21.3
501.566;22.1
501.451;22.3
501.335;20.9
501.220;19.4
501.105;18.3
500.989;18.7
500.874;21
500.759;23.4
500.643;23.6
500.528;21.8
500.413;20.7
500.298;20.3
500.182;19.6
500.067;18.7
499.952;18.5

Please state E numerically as 83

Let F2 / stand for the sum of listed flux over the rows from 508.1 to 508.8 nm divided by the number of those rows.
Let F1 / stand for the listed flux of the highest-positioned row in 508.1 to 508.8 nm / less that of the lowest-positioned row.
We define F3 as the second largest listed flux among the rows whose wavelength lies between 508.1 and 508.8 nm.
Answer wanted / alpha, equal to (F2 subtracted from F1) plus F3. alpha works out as 5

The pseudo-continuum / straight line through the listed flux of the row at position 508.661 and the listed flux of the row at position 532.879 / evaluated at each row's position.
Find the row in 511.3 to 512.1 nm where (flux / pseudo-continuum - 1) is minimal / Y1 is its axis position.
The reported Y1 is 511.598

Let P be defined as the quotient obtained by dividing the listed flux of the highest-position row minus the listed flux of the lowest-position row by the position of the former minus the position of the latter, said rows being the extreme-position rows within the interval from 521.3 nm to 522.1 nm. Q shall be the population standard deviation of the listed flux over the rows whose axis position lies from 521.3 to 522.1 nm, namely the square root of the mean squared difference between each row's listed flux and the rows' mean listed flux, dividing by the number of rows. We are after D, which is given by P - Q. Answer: -1.4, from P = -0.3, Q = 1.1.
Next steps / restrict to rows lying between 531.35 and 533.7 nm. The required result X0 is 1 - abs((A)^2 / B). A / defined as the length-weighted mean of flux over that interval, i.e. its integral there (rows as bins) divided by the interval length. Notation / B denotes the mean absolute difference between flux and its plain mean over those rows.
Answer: -356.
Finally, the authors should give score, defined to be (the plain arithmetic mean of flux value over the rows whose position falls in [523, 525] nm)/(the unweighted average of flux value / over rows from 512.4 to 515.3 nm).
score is 1.06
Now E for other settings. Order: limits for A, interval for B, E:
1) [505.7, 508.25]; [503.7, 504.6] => 39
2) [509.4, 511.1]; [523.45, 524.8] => 35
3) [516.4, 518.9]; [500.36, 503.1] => 60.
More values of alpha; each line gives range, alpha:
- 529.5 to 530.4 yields -1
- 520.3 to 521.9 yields -2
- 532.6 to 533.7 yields 2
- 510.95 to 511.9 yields 0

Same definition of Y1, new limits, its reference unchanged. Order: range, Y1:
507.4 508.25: 508.193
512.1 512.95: 512.777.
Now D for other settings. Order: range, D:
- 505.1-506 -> 1.9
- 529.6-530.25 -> -10.5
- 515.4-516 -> -0.9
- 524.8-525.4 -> 0.1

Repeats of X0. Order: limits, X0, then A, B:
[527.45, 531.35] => -399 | 21.2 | 1.1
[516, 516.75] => -513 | 19.4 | 0.7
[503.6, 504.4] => -737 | 20.8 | 0.6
